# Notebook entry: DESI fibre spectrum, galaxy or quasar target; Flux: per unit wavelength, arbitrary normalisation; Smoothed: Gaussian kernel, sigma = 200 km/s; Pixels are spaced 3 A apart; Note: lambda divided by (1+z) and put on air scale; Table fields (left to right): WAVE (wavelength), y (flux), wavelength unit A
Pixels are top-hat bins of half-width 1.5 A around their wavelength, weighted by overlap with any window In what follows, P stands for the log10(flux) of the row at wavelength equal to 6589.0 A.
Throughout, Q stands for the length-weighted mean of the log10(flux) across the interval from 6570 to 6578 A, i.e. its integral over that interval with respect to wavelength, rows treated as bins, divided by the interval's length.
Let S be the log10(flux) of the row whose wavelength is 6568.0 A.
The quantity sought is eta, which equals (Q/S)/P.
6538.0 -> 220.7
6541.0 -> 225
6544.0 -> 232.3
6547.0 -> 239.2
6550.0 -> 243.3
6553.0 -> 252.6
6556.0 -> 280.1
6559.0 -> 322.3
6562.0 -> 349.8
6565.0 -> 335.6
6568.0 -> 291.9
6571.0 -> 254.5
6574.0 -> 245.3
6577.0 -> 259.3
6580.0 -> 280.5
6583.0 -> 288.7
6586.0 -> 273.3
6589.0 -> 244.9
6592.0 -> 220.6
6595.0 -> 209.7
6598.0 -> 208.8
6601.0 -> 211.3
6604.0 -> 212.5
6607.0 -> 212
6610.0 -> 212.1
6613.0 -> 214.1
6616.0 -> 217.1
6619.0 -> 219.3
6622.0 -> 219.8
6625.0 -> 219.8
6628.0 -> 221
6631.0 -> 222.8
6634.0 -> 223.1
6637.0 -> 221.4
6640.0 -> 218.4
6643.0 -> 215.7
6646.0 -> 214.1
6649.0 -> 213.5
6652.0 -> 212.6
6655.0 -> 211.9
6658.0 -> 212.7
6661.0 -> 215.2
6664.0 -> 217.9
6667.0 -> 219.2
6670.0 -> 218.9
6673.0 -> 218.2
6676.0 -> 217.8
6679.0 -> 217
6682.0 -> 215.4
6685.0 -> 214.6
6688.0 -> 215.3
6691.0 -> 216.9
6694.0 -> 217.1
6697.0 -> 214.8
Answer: 0.4079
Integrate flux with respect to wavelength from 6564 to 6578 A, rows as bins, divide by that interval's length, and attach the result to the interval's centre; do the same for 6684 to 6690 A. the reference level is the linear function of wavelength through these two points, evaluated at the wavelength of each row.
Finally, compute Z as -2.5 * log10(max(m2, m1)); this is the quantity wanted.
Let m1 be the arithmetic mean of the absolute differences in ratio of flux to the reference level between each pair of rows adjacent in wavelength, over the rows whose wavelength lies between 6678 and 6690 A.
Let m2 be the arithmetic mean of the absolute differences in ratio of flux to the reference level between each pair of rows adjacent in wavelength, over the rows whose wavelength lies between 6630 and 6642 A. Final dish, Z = 5.8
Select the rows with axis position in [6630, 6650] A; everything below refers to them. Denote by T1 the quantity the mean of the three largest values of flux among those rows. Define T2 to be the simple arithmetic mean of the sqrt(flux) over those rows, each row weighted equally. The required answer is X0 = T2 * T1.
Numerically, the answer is 3287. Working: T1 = 222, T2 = 14.8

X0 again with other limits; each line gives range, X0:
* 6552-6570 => 5861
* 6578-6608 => 4307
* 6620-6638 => 3309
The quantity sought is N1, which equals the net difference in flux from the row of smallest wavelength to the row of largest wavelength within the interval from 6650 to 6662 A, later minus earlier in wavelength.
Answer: 3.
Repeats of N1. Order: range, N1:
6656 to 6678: 5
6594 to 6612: 2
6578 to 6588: -7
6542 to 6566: 103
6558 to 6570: -30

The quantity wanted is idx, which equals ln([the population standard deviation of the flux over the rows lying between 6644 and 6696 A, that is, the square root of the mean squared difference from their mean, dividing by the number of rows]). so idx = 0.8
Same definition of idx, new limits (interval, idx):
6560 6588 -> 3.5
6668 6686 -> 0.4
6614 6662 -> 1.3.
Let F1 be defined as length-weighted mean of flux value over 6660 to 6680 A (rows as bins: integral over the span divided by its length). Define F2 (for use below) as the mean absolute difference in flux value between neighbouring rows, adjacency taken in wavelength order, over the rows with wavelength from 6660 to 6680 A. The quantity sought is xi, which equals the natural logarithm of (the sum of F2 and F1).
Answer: 5.39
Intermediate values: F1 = 218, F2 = 1.0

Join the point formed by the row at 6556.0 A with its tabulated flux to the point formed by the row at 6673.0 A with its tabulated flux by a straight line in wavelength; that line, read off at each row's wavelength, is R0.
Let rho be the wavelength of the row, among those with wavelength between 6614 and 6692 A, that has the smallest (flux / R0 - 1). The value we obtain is 6616.0 A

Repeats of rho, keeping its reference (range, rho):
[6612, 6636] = 6613.0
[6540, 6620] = 6541.0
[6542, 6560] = 6544.0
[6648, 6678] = 6649.0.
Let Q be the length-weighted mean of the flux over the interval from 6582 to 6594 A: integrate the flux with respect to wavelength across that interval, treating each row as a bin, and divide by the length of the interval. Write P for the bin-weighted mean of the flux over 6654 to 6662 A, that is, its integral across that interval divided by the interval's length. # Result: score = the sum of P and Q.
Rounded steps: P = 213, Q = 254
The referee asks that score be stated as 467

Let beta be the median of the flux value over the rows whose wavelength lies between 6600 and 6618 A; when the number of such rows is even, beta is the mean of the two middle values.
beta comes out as 212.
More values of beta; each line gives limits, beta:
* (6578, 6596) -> 259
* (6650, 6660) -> 213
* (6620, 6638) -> 221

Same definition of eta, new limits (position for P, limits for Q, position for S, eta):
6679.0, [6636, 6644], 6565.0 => 0.3964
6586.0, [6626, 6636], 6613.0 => 0.4132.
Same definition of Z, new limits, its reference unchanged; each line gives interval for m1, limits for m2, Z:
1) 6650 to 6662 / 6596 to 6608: 5.0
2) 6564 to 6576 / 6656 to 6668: 2.5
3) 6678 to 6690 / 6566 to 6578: 2.9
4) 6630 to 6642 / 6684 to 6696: 4.9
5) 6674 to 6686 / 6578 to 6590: 3.0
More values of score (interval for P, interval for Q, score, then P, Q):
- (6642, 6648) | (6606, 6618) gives 429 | 215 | 214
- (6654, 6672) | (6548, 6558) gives 477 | 216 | 261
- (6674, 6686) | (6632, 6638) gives 439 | 216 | 222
